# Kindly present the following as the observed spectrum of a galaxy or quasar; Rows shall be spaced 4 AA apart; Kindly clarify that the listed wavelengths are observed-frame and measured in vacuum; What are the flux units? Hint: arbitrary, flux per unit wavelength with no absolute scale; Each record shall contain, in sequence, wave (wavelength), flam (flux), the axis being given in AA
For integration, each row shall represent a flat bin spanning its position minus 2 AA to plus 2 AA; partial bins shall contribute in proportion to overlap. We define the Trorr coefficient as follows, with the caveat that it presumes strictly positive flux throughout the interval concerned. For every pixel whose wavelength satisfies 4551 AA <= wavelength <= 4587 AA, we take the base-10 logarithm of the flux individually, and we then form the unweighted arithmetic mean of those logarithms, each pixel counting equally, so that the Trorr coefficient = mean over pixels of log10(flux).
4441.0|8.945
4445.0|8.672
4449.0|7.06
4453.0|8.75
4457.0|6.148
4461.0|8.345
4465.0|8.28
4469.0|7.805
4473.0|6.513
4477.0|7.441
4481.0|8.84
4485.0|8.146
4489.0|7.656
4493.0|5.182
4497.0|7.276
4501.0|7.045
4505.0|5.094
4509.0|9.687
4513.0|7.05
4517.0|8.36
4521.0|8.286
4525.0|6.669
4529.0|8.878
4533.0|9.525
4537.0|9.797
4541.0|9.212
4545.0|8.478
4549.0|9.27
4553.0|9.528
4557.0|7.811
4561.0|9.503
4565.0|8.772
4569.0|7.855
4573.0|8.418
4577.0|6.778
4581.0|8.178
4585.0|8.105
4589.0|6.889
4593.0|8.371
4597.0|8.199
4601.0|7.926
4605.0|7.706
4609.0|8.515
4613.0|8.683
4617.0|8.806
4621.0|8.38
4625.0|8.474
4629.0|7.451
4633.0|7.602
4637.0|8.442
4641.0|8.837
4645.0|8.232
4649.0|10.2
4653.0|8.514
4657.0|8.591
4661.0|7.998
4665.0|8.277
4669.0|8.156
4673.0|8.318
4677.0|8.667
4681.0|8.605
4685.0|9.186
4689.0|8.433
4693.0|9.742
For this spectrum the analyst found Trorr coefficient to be 0.918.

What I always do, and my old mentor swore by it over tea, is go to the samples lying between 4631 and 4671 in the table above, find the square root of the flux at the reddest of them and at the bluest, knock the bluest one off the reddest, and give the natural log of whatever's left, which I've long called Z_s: -2.3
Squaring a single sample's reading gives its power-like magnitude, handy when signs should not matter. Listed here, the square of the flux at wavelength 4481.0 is 78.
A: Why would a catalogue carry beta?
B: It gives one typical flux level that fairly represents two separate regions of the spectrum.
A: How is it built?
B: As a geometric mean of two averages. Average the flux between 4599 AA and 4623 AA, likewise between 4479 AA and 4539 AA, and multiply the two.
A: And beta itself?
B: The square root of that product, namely 8.08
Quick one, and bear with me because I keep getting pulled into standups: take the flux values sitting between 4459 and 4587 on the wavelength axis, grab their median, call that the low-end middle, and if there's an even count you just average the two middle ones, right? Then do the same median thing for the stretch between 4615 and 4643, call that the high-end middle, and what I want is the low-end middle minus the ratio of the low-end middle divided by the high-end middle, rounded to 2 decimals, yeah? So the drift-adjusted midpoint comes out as 7.25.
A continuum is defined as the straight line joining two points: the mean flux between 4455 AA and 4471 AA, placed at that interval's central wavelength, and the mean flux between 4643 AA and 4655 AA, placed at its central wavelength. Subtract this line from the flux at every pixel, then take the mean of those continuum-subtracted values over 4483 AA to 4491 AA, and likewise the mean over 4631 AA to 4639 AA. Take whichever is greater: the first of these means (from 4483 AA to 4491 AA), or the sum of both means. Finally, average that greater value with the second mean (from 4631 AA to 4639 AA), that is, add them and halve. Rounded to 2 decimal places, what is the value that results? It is -0.39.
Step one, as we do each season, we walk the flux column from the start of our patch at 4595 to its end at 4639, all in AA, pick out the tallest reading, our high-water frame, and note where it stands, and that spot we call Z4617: 4617.0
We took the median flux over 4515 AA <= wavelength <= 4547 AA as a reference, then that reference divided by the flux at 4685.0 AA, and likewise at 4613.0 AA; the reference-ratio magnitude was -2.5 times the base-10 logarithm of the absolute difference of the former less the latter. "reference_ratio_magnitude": 3.2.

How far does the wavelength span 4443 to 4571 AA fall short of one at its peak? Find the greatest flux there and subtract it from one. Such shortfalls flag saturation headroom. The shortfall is -8.80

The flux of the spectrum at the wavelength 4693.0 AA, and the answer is 9.742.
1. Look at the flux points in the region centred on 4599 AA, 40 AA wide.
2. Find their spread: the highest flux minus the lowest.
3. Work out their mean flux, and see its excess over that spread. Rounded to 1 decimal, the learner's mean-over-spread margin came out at 6.2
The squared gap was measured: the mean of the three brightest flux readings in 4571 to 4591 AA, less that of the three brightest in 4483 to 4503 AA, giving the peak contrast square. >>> 0.29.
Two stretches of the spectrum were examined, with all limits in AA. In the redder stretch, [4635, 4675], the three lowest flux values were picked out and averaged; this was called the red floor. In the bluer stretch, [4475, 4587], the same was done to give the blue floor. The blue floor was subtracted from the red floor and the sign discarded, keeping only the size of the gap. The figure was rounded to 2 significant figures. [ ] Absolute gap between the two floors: 2.5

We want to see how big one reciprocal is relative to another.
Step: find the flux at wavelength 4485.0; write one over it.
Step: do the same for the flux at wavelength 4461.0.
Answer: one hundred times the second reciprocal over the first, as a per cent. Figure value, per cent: 98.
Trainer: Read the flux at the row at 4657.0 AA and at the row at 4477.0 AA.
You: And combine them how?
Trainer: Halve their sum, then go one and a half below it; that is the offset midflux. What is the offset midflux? 6.5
